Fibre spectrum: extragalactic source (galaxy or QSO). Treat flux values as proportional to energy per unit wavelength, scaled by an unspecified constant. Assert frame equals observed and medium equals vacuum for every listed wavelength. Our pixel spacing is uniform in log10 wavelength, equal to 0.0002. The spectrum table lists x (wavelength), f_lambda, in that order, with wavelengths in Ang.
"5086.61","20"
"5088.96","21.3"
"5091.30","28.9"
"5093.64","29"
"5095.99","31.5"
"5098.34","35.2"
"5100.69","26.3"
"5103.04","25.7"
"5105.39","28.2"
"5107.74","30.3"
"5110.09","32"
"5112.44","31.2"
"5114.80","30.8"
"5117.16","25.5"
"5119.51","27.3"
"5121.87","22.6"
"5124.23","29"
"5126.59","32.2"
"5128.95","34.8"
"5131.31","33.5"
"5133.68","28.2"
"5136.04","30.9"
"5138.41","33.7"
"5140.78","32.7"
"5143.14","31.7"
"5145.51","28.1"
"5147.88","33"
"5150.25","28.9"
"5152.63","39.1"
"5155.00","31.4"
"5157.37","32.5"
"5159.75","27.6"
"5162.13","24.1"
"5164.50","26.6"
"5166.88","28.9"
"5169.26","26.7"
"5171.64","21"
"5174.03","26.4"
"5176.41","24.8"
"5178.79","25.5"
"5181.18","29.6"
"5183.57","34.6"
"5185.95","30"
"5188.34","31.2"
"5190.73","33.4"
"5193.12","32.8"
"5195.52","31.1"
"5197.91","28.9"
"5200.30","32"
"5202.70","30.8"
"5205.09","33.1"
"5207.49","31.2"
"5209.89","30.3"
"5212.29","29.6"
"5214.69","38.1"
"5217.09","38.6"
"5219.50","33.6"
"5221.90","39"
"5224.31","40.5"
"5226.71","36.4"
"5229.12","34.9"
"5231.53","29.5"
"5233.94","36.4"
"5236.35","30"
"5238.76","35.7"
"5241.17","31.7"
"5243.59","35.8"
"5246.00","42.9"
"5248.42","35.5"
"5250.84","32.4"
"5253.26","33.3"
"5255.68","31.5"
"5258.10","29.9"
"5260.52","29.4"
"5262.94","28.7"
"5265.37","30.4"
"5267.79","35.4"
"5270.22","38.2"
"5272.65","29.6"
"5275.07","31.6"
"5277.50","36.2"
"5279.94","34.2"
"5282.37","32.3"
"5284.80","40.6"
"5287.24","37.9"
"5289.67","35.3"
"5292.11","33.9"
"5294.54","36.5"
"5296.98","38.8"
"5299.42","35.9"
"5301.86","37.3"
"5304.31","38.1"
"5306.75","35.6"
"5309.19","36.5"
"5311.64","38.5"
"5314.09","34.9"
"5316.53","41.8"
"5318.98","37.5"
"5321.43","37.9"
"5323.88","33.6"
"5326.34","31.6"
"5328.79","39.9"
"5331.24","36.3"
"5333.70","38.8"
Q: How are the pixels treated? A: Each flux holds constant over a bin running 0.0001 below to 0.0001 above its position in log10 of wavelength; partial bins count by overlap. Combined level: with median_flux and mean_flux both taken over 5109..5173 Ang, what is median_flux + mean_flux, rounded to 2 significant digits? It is 61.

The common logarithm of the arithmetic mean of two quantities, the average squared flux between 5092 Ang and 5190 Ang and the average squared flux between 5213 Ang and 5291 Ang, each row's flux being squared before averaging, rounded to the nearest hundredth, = 3.02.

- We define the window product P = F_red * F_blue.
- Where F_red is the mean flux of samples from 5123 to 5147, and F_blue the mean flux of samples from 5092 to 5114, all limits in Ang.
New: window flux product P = 942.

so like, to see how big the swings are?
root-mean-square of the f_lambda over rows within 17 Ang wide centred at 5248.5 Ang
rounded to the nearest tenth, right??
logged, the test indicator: 34.9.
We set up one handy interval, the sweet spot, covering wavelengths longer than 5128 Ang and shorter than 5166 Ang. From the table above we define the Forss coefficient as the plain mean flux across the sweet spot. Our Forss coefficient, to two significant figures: 31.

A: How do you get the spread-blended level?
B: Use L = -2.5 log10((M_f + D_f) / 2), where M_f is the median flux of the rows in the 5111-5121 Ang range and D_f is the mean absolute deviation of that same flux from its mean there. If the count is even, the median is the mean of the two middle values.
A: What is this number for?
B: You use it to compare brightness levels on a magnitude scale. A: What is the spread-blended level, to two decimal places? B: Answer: -2.99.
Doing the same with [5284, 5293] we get -3.22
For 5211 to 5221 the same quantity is -3.23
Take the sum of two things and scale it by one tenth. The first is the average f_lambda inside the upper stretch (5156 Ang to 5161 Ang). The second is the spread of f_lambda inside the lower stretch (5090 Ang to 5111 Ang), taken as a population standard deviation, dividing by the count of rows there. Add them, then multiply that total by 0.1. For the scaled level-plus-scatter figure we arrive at 3.28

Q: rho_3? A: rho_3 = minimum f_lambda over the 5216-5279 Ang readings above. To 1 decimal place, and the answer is 28.7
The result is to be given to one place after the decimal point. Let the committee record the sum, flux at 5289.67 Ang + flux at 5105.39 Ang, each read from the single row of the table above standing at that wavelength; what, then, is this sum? 63.5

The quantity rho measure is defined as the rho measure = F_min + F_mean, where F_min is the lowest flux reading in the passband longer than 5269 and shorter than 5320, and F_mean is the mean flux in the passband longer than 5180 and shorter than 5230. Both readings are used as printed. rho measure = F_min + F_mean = 62.9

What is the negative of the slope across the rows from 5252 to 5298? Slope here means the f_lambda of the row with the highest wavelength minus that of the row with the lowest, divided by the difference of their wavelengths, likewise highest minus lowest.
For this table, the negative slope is -0.13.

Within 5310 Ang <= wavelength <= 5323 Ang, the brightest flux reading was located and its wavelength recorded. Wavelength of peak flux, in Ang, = 5316.53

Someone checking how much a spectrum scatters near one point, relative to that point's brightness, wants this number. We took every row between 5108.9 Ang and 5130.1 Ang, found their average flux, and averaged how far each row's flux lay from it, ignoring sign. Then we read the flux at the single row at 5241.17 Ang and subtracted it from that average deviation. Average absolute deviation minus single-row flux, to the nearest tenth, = -28.7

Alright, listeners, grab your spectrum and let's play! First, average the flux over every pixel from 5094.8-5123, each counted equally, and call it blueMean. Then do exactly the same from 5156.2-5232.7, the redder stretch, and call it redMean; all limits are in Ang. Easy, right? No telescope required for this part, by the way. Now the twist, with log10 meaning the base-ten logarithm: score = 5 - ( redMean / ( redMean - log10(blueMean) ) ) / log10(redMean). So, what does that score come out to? 4.297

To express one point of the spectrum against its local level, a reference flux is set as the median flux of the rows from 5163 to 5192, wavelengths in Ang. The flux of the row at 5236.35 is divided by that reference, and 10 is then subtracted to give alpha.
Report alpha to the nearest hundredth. -8.92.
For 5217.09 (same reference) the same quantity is -8.61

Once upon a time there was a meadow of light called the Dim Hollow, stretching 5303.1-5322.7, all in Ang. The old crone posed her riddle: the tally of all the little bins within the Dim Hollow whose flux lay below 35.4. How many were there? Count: 1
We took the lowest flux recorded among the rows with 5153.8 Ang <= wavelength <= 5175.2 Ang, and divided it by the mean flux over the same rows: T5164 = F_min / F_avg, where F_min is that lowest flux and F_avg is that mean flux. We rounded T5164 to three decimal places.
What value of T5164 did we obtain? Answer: 0.771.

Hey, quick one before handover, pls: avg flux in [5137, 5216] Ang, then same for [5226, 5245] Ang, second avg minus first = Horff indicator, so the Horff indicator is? 3.5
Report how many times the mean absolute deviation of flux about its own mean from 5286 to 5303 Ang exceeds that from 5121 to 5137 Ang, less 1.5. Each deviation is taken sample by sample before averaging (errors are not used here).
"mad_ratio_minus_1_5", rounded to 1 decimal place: -1.1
